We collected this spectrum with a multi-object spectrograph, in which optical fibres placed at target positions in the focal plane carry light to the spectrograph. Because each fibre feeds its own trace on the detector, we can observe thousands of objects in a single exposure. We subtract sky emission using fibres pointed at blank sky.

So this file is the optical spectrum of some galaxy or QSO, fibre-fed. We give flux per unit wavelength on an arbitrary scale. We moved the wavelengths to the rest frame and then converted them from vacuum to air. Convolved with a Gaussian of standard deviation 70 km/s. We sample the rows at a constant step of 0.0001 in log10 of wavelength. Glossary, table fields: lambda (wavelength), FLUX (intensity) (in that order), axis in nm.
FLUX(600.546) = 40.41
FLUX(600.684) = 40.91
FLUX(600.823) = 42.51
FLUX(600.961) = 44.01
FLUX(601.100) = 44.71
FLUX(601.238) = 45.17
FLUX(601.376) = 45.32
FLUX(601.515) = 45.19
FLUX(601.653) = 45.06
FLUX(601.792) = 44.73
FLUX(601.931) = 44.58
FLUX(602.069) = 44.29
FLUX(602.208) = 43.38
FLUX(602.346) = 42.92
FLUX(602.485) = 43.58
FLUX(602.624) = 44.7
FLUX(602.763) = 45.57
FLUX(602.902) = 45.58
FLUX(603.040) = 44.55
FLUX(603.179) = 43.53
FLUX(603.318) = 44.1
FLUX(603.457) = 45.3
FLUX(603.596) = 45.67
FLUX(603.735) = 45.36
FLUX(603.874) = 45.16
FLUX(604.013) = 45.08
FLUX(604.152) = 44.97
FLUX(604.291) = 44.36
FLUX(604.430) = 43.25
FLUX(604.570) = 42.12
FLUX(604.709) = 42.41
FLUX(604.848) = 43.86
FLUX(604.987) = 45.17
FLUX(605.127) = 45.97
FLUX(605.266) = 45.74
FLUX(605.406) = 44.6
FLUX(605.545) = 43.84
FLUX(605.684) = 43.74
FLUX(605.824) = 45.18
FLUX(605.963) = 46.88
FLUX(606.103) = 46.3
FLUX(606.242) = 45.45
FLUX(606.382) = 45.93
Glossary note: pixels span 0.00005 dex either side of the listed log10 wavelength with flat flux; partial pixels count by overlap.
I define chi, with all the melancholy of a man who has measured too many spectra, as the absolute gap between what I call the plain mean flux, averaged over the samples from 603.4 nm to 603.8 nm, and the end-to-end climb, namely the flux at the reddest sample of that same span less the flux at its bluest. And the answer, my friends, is 45.4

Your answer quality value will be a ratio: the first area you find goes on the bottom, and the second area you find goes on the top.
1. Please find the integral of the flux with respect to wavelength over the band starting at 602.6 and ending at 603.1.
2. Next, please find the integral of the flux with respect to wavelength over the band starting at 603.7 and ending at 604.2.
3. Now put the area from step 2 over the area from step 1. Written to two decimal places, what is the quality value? 1.00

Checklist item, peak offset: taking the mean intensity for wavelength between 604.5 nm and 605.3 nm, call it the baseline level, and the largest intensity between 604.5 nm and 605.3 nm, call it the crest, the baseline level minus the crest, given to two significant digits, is -1.8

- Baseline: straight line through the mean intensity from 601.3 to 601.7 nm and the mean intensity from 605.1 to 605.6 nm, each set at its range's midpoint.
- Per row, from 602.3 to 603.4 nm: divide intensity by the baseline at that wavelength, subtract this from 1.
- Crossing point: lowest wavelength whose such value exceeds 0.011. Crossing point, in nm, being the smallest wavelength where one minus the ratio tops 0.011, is 602.346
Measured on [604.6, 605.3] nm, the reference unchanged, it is 604.709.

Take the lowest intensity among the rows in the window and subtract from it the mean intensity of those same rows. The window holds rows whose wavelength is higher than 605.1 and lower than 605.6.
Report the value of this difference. -1.2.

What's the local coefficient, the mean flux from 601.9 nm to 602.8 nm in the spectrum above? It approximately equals 44.1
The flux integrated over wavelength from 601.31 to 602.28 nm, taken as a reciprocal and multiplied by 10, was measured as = 0.2309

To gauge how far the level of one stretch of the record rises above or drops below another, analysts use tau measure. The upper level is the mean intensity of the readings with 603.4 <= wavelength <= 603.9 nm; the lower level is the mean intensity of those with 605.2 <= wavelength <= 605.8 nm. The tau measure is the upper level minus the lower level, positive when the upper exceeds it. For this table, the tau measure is 0.9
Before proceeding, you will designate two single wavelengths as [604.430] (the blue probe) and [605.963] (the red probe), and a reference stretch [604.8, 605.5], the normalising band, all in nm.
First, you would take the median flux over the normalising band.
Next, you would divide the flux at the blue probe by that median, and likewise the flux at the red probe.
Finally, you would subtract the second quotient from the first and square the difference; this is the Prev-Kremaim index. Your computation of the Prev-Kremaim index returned 0.0065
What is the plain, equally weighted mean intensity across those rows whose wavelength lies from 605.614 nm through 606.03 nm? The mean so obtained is 45.3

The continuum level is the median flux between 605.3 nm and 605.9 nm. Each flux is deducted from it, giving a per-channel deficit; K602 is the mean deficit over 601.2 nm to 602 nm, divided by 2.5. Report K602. -0.3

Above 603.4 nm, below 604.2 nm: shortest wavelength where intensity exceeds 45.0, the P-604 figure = 603.457 nm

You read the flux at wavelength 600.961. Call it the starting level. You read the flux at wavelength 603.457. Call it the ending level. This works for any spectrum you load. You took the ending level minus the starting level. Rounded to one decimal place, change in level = 1.3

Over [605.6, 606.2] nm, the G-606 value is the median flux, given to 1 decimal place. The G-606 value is 45.7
